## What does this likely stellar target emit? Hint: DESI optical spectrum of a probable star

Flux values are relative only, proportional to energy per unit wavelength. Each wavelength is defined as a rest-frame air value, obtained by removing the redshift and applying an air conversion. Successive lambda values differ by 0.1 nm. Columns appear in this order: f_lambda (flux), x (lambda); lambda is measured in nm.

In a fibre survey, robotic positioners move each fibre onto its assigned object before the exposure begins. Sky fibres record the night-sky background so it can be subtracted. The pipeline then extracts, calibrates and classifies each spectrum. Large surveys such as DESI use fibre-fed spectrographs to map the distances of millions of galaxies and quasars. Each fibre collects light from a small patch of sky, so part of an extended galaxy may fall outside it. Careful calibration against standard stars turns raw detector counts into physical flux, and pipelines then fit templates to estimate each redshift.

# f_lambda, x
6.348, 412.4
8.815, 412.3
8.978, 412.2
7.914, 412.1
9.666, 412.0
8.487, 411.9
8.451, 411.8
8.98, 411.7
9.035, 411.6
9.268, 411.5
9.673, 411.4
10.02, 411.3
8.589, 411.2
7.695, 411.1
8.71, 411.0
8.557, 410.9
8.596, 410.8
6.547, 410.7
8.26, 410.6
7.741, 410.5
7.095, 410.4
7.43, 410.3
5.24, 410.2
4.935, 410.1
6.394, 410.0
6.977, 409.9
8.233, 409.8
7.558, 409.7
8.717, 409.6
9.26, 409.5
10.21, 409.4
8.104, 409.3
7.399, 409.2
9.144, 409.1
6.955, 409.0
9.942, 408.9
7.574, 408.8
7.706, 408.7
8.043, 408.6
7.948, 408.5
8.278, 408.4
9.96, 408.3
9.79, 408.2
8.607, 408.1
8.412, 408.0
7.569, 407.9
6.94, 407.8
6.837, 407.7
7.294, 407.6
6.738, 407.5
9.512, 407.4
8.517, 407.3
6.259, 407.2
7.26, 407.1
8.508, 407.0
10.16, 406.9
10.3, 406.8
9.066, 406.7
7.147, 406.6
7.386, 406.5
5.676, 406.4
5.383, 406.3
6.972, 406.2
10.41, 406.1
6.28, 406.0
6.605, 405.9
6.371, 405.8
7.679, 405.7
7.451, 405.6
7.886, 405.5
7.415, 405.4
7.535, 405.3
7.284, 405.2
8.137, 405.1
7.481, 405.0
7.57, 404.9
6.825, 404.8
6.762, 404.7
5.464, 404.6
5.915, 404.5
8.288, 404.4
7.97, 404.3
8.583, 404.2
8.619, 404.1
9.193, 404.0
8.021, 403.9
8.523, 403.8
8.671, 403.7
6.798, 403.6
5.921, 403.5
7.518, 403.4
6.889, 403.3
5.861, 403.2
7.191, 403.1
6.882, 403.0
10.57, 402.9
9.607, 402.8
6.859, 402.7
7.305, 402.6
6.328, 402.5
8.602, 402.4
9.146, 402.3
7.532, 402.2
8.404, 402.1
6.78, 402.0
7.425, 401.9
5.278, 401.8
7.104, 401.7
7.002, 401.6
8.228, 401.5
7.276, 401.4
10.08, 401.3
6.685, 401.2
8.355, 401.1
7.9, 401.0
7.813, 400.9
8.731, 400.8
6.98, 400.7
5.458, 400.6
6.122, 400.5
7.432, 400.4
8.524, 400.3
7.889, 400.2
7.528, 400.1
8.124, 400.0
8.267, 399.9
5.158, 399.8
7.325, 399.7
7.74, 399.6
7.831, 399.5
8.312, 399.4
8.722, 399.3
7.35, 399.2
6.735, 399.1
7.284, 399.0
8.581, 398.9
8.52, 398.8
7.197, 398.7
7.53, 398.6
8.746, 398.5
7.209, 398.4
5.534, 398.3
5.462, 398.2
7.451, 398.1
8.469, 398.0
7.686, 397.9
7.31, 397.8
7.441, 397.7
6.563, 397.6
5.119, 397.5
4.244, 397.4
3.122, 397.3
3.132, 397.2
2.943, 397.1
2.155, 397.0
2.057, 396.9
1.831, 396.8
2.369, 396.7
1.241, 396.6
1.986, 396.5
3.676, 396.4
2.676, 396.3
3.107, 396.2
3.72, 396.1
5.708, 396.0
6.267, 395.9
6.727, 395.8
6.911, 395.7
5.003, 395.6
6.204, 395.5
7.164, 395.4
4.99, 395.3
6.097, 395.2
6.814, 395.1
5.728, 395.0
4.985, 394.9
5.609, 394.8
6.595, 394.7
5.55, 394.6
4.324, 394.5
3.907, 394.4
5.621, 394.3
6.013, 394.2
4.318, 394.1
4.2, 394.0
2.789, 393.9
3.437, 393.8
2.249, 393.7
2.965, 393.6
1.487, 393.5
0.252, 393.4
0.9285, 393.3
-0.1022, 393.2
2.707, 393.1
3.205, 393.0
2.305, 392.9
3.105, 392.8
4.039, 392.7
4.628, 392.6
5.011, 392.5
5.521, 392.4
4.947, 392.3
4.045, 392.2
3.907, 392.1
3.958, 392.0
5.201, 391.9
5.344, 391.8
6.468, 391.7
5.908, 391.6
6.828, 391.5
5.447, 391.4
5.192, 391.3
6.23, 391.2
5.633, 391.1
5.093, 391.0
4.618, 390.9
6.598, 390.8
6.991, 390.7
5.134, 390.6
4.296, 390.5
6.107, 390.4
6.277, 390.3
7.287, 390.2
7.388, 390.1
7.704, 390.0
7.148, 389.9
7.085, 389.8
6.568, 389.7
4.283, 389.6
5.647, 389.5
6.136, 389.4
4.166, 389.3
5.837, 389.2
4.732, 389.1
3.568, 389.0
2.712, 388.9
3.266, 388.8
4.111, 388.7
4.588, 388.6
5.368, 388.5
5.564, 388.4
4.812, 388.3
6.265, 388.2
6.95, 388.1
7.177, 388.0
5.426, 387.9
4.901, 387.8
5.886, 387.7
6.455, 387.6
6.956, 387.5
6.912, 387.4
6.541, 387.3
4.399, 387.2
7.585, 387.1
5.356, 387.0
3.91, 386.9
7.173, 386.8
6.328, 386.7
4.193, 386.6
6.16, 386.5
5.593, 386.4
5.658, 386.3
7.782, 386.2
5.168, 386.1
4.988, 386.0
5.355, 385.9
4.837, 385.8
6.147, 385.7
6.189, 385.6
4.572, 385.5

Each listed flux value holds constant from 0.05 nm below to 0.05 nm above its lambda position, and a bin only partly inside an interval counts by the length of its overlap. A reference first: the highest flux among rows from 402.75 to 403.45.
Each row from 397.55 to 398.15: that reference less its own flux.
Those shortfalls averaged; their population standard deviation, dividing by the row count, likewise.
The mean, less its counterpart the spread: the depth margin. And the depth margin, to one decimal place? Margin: 2.5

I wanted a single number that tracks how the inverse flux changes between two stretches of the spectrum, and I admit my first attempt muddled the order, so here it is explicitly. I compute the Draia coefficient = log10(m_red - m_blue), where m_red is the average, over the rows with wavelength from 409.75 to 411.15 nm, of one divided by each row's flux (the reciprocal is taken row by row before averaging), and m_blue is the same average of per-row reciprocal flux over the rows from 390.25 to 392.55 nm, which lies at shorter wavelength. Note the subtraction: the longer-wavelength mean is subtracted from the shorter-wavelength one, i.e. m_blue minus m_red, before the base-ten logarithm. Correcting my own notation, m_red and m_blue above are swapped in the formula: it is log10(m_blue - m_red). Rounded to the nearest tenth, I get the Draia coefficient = -1.3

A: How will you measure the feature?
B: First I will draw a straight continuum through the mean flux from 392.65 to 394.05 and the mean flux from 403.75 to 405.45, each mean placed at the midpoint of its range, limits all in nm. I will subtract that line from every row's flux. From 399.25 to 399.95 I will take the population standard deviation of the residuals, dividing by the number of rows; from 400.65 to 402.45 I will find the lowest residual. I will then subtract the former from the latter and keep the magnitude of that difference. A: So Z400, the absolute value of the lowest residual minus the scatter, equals 2.2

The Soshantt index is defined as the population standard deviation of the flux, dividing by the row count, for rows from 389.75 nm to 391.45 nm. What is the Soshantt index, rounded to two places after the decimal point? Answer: 1.02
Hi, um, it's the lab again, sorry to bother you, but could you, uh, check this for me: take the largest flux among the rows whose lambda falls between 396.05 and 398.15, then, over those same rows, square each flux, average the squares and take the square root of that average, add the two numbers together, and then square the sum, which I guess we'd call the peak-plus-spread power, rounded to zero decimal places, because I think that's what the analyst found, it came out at 175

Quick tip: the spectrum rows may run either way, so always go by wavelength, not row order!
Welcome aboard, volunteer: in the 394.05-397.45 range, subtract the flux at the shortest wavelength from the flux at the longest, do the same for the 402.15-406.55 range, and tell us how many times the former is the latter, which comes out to 0.5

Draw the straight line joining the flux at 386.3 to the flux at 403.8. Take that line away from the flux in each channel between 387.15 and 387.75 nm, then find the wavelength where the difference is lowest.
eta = 387.2 nm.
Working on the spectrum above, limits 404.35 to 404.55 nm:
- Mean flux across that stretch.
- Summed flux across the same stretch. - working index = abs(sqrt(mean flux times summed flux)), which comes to 10.0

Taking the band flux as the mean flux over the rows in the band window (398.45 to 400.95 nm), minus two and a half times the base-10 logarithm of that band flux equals -2.20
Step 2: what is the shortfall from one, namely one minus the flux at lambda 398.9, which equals -7.6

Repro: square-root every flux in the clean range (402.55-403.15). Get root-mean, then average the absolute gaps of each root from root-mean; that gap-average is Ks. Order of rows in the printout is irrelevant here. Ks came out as 0.23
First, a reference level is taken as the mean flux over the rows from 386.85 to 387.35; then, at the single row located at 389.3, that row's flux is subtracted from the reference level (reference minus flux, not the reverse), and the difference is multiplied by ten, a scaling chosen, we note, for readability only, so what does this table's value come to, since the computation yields 14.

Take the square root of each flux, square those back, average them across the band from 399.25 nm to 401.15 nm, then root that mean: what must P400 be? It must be 2.8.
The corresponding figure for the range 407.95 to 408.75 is 2.9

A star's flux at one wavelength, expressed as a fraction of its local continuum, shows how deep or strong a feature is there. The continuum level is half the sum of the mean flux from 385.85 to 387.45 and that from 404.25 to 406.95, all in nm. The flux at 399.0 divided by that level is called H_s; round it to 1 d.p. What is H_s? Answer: 1.1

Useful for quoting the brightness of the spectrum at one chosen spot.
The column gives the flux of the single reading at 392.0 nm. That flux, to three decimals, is 3.958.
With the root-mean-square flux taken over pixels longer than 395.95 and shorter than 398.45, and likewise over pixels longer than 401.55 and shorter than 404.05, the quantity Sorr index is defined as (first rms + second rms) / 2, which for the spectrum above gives 6.3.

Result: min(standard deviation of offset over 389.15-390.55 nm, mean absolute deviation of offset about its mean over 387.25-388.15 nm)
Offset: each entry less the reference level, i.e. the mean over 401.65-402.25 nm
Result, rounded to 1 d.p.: 0.6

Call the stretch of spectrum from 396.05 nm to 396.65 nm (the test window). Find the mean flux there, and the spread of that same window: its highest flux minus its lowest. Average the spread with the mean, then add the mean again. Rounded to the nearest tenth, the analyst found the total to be 5.3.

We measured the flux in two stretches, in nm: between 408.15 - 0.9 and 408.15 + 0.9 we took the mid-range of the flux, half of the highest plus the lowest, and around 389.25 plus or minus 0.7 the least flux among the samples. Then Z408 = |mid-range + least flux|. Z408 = 11.1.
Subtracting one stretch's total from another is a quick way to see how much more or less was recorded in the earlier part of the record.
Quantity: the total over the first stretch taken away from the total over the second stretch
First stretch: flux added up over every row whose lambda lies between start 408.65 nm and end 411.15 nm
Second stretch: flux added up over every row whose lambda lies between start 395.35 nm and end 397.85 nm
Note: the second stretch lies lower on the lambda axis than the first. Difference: -86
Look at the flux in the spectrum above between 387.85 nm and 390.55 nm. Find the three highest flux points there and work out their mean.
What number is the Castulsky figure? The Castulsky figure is 7.5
